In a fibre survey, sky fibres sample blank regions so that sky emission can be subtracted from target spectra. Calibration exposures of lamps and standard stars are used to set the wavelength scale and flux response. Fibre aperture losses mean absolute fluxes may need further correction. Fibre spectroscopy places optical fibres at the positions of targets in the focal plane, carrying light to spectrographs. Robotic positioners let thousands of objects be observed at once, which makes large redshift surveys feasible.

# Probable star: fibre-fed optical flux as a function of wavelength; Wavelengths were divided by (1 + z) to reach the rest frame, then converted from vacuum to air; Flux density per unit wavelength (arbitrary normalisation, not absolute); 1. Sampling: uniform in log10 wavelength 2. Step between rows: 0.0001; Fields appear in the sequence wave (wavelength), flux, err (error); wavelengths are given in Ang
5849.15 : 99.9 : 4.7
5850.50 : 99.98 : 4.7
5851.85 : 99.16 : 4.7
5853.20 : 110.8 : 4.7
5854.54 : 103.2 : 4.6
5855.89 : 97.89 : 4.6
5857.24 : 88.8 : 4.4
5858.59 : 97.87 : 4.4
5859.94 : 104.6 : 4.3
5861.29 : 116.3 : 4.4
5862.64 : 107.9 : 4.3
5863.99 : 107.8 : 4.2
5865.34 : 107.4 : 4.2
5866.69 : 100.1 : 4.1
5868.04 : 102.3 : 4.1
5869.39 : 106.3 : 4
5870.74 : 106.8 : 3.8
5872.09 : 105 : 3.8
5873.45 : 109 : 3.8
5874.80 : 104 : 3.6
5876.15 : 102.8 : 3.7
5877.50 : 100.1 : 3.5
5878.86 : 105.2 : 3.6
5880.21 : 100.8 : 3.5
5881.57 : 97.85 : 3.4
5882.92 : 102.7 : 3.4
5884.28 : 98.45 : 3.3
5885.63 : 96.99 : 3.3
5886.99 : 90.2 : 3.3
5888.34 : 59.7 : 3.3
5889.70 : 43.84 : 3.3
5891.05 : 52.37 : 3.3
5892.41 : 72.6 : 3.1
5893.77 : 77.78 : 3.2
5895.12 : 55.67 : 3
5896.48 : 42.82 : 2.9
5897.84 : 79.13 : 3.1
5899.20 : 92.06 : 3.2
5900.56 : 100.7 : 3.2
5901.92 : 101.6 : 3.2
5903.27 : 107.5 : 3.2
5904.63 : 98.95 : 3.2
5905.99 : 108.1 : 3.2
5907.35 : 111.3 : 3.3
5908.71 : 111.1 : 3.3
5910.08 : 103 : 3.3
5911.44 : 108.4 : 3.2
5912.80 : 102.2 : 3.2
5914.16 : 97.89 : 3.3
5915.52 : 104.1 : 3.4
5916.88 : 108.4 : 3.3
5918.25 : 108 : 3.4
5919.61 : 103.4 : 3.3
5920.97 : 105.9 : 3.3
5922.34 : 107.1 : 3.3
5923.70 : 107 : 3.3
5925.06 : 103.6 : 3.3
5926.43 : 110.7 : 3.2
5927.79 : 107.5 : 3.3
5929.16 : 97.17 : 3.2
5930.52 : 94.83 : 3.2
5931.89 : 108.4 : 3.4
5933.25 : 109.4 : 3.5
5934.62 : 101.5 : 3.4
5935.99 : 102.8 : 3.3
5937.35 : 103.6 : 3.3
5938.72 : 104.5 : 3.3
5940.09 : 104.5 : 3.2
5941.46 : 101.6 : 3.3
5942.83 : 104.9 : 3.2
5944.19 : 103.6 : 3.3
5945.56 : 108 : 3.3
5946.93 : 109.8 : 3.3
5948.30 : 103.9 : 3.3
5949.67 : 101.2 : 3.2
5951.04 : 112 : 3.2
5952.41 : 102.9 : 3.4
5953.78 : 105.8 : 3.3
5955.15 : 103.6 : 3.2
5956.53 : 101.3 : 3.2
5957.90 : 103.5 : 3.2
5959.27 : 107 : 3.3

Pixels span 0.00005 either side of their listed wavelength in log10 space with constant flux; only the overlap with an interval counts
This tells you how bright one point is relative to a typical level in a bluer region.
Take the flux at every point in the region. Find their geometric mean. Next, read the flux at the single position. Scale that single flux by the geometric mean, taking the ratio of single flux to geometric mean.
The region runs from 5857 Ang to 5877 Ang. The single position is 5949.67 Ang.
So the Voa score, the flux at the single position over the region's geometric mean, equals 0.97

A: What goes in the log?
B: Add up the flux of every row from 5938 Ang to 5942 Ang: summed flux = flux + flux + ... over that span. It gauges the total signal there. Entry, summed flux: 311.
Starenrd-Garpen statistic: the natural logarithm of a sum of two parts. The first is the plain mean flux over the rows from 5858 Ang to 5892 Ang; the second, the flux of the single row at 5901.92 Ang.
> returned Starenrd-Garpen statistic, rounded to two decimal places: 5.29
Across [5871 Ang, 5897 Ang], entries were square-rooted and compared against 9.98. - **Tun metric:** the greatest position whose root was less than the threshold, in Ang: 5896.48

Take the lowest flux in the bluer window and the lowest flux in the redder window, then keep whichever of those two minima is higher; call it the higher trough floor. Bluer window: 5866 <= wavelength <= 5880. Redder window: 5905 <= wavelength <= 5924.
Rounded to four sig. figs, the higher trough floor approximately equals 100.1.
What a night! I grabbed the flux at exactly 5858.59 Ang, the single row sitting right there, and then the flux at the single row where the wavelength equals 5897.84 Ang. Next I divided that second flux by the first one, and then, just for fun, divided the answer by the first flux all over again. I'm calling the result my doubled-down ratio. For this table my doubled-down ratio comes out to 0.0083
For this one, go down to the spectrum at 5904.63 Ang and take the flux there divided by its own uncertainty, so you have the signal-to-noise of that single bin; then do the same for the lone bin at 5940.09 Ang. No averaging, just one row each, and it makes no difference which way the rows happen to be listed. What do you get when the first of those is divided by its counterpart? 0.95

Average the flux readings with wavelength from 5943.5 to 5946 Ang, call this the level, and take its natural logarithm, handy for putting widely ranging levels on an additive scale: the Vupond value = 4.66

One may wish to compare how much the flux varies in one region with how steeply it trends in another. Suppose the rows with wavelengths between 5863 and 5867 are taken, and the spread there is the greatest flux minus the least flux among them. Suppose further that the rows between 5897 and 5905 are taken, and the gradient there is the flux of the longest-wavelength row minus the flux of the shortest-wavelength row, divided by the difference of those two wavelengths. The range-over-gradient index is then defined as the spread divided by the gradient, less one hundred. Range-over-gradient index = -97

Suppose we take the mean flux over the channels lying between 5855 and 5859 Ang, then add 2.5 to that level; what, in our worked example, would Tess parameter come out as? 97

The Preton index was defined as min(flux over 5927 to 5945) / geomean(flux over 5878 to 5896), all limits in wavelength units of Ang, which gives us 1.22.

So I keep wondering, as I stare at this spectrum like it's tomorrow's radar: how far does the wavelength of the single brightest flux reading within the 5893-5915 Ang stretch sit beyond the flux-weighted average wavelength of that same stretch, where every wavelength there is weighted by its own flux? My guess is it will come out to 2.5 Ang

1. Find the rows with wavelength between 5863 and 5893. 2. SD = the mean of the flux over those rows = 94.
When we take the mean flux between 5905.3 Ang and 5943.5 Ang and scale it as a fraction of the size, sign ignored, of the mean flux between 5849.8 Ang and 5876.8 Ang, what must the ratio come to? 1.01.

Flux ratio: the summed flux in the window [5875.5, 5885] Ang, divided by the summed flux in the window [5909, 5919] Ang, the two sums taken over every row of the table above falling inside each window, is 0.97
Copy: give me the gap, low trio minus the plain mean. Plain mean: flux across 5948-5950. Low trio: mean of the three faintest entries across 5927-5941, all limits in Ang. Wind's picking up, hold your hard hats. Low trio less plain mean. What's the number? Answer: -4.7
